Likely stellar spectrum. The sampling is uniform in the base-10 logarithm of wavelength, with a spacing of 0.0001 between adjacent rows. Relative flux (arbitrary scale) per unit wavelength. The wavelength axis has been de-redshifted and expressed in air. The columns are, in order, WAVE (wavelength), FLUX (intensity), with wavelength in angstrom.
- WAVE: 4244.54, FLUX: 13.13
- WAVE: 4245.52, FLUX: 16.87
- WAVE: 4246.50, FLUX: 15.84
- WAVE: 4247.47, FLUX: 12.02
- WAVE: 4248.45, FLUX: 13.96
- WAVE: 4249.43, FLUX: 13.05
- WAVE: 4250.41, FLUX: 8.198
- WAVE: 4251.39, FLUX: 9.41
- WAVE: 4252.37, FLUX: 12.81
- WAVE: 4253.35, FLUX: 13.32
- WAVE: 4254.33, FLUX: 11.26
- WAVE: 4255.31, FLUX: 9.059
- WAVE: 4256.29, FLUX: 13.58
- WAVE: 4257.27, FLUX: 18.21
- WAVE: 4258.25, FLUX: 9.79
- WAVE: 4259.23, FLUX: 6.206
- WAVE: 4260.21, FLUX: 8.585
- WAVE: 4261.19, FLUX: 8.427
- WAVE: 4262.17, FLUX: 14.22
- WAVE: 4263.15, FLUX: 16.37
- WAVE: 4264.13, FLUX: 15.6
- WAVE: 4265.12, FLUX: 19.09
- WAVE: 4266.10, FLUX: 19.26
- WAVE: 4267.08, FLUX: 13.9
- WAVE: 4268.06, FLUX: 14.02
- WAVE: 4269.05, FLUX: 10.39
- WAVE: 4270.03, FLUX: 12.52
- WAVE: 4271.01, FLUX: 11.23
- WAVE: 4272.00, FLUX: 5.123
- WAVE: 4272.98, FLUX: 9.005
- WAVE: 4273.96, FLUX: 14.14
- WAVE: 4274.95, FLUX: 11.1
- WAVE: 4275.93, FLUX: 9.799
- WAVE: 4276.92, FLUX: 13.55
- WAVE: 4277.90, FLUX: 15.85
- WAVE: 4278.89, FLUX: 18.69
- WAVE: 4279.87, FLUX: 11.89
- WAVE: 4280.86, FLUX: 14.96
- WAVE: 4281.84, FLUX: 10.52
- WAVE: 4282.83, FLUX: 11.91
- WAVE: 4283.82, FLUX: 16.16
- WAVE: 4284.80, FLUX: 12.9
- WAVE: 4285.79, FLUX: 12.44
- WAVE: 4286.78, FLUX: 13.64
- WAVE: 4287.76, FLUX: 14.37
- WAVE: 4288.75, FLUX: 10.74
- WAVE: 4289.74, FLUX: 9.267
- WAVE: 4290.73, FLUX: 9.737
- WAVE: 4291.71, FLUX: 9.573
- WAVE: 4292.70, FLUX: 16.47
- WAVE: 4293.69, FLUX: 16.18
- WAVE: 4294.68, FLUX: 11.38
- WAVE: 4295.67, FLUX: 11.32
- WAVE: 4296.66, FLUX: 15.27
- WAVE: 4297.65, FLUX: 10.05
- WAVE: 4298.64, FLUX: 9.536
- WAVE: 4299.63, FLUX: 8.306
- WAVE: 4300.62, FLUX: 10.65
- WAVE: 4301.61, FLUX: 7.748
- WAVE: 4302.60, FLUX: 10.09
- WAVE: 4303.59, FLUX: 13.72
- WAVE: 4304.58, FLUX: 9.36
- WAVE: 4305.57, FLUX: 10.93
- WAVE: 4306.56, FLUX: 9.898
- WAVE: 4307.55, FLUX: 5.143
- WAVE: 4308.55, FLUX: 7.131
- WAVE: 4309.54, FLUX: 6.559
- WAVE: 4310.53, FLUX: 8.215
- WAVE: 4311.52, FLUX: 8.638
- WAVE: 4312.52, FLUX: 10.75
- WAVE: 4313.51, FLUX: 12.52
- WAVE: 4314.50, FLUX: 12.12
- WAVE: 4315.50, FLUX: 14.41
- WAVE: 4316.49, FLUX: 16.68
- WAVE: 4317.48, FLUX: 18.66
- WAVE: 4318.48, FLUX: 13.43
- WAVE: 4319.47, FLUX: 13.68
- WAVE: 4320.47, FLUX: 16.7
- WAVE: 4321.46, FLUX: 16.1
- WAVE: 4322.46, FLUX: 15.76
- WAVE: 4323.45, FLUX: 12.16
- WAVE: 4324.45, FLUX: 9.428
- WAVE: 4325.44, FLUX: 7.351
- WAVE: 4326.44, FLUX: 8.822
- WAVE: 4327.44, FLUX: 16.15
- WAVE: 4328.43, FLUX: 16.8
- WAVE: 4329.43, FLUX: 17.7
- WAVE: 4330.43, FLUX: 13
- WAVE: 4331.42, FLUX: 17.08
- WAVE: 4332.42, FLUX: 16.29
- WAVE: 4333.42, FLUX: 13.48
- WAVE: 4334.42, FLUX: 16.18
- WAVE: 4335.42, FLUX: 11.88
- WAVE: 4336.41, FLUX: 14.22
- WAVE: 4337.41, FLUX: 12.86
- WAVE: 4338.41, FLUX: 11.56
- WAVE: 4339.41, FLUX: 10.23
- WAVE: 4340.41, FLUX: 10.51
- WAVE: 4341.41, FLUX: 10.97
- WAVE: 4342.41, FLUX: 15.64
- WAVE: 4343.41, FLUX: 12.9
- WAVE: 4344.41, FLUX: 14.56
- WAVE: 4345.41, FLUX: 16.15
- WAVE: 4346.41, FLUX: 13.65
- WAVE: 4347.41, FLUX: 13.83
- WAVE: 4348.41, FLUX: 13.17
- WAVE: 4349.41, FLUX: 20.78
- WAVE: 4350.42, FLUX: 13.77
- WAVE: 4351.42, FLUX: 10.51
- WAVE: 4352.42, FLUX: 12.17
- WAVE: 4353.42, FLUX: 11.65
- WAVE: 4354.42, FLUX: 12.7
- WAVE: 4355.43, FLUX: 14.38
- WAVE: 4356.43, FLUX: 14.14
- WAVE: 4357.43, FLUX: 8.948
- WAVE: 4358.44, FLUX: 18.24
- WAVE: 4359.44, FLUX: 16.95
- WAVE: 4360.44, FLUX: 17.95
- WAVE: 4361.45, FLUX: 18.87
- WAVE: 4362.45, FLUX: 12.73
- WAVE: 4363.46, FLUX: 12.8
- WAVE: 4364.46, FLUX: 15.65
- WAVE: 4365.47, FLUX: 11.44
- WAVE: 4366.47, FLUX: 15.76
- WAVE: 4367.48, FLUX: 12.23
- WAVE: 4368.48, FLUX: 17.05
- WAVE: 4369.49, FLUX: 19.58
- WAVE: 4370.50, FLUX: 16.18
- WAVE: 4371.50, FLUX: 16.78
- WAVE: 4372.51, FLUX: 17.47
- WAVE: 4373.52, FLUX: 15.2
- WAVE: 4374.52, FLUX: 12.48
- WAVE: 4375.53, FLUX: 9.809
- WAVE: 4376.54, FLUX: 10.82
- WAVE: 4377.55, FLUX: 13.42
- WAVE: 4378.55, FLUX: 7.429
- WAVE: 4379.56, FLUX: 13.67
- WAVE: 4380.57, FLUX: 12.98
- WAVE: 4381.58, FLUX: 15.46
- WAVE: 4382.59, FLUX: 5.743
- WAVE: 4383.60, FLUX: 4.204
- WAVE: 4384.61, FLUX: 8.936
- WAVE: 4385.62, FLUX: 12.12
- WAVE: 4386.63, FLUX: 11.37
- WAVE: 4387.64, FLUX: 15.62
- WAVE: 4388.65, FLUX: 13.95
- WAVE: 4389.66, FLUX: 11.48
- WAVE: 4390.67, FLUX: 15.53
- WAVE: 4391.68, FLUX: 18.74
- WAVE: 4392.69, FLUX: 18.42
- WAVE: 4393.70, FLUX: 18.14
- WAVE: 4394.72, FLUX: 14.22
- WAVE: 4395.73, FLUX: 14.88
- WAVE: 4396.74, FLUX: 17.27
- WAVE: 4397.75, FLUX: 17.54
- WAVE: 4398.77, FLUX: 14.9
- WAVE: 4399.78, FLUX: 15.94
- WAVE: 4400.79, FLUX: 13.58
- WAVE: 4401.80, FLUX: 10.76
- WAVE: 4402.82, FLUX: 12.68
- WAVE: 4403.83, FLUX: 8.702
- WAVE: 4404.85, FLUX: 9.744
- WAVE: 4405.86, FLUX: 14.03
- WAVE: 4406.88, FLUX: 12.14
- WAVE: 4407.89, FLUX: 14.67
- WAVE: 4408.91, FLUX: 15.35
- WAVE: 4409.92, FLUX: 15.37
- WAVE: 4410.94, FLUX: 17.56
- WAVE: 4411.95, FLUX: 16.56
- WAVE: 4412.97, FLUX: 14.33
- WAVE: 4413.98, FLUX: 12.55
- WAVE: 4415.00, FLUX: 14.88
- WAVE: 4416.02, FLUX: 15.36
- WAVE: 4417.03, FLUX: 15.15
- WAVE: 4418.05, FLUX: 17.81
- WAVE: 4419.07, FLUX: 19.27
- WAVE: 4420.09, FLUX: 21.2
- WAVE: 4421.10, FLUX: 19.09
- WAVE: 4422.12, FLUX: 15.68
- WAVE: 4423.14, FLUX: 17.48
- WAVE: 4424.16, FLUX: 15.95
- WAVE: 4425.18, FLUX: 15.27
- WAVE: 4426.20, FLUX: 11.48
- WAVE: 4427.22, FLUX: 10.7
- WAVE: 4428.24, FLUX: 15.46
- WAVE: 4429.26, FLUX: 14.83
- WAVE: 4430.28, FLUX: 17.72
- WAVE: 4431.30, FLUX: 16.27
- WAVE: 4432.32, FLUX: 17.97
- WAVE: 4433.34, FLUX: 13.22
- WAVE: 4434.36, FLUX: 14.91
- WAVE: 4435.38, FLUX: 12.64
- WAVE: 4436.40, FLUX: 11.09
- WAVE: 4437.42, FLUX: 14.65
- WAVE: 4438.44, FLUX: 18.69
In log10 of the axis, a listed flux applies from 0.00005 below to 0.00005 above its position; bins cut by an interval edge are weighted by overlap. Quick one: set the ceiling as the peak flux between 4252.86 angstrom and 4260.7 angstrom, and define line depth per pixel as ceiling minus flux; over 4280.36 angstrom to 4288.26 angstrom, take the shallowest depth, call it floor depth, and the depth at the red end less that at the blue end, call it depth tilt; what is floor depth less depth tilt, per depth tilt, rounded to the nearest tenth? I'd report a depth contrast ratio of 2.5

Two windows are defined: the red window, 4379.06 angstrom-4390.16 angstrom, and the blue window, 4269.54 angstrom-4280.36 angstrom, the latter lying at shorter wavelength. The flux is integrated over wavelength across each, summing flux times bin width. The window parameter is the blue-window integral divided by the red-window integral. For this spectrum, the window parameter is 1.03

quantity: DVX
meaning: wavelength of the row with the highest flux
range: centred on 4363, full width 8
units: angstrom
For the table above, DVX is 4361.45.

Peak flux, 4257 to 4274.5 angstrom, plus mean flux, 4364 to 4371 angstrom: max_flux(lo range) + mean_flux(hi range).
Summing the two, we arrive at 34.7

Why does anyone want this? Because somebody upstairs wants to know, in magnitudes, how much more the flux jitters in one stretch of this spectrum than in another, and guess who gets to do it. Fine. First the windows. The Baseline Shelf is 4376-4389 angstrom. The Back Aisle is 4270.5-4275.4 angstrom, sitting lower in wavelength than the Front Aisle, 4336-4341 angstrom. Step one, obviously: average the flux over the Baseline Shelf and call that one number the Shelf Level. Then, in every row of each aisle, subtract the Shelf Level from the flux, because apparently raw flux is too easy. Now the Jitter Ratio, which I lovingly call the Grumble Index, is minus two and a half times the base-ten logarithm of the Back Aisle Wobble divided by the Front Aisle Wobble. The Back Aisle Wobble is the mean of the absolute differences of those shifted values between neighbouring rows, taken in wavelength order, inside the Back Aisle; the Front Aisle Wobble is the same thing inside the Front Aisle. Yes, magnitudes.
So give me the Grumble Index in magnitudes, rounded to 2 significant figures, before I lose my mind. -1.6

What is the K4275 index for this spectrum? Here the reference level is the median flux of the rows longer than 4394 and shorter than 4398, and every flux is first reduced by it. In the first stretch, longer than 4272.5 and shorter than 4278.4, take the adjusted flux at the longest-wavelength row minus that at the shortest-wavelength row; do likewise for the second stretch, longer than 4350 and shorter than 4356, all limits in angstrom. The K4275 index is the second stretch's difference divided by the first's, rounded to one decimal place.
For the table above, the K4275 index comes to 0.1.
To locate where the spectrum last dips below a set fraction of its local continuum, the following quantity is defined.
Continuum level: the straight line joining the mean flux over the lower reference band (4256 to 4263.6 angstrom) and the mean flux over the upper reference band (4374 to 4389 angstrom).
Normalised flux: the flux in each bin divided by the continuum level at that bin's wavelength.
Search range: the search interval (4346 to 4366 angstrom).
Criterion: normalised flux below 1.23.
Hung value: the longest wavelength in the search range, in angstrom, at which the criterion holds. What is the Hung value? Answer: 4365.47 angstrom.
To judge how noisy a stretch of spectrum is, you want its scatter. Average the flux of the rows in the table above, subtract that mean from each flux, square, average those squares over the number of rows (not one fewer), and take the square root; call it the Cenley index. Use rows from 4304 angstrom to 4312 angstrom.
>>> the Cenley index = 1.8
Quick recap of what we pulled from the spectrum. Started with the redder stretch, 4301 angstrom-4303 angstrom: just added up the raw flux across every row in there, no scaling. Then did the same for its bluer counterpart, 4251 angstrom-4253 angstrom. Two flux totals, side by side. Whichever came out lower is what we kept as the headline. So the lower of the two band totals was 17.8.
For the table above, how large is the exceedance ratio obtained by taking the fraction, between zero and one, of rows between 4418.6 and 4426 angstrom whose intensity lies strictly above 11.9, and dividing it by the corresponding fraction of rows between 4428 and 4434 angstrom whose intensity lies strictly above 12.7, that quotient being 1.00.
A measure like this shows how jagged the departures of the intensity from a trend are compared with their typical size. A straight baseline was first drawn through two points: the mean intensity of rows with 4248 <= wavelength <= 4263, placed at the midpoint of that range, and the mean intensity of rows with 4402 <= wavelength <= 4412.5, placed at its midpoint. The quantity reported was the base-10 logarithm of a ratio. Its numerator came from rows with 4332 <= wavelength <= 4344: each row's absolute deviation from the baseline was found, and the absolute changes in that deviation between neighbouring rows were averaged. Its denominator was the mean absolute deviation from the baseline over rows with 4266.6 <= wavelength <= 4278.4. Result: -0.153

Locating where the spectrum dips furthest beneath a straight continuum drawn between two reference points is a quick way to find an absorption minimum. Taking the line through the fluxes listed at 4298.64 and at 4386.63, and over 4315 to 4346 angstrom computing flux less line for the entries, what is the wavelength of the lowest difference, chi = 4325.44 angstrom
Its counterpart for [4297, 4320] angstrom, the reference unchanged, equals 4307.55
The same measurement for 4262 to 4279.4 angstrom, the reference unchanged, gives 4272.00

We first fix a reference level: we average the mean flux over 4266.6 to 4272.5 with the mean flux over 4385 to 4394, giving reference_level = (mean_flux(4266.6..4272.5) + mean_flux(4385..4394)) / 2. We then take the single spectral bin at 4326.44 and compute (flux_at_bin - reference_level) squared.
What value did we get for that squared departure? 18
